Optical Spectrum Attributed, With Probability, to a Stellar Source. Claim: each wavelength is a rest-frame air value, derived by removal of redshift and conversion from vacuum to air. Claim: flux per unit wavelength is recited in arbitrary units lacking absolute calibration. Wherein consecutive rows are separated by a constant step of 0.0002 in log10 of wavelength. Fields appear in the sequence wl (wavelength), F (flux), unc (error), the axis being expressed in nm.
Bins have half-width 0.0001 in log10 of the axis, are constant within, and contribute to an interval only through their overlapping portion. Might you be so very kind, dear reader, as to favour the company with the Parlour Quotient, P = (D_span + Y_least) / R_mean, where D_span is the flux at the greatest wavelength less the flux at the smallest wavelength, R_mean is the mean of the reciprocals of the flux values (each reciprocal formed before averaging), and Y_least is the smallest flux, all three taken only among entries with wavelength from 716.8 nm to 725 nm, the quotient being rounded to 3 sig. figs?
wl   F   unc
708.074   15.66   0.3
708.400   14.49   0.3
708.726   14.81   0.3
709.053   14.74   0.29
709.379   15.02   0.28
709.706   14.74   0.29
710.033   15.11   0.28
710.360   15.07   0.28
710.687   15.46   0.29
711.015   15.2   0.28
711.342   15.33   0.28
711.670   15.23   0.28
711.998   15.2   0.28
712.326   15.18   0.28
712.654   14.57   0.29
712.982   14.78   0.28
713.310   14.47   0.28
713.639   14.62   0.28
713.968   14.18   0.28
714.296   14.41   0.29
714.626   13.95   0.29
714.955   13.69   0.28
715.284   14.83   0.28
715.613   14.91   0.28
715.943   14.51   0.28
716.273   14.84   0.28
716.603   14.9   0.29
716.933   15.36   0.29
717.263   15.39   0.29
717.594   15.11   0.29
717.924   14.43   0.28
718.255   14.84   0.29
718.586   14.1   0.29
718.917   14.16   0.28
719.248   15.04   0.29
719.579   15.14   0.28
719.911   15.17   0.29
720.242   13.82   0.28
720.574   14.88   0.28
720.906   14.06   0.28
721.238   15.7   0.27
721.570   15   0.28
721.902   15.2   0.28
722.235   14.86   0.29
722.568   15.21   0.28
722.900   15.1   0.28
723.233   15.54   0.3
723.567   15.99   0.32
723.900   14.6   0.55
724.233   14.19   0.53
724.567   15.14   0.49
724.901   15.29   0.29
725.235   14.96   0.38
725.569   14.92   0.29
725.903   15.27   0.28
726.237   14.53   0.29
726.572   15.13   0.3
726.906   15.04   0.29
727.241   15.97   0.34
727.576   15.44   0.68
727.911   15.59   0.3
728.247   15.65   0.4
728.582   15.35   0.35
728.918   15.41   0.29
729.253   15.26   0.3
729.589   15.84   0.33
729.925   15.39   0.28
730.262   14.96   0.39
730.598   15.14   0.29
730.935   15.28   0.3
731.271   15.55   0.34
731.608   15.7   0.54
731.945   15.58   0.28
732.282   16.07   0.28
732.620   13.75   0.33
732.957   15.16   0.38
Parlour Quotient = 205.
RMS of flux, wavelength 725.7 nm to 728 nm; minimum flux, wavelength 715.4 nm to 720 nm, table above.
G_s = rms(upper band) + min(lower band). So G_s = 29.4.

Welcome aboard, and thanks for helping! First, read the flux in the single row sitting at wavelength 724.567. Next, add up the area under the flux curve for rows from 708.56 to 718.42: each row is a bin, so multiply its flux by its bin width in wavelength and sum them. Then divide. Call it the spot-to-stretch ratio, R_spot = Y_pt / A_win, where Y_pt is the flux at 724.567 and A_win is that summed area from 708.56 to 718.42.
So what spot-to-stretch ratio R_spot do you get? 0.1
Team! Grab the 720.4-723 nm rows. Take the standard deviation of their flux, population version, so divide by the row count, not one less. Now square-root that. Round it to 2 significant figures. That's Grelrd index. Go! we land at 0.66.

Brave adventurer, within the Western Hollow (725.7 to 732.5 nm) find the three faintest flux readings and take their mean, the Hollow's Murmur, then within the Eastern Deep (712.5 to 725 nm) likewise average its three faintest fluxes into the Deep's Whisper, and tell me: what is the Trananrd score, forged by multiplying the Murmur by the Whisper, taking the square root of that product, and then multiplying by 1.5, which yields 21.5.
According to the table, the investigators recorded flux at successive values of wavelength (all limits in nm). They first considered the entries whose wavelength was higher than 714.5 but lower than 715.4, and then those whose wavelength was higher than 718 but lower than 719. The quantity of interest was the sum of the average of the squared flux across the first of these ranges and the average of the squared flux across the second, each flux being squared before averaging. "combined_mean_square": 407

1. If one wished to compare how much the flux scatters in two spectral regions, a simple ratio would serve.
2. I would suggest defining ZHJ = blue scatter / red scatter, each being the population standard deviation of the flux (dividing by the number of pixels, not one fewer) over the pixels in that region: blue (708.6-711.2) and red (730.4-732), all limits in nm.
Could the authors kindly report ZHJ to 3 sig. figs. 1.13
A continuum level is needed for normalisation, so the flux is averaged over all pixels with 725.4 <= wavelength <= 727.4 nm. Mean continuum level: 15.14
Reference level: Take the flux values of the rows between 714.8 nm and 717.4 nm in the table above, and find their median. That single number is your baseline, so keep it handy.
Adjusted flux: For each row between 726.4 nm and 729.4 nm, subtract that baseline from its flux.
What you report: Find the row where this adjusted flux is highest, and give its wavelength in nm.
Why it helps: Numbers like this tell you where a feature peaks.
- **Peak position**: 727.241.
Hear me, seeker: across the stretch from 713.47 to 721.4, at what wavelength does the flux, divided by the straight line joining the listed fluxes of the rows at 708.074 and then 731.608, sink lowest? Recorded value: 714.955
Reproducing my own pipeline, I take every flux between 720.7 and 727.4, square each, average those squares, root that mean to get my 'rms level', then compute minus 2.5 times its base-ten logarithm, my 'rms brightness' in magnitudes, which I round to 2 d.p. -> -2.95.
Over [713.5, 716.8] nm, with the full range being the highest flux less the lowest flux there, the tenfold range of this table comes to 12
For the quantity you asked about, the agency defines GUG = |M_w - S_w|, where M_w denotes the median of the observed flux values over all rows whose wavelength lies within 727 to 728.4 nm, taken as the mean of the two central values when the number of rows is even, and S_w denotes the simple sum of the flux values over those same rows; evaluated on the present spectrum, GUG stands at 47.0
